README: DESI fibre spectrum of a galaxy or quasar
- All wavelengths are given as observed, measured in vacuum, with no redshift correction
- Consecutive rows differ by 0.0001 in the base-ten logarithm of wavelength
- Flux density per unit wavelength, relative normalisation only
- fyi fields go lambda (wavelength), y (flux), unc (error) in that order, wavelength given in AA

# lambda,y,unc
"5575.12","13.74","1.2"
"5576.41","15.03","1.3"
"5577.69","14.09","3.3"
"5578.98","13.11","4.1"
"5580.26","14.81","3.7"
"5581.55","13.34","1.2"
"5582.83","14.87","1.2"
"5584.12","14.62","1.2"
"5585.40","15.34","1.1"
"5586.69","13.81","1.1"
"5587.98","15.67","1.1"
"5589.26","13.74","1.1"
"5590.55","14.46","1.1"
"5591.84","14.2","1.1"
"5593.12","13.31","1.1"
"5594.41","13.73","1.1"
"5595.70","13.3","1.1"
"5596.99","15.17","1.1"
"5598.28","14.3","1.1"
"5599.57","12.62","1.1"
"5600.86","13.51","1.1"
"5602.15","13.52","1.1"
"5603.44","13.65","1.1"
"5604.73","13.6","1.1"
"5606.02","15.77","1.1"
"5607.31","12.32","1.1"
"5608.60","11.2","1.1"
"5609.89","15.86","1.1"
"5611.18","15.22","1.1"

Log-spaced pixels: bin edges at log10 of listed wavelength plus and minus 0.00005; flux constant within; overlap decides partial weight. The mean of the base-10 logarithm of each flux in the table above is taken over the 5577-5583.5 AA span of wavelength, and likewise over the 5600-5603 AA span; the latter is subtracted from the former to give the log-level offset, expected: 0.02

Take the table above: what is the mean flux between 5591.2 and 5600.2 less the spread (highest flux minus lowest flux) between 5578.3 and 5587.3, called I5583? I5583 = 11.6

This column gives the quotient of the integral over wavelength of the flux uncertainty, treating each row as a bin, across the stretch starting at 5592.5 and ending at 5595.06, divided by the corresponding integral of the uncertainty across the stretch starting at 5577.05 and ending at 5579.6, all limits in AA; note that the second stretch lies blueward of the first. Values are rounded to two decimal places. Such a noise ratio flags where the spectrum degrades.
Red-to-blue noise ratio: 0.30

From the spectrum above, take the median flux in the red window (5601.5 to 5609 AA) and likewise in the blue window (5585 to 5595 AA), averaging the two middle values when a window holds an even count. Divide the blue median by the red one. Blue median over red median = 1.03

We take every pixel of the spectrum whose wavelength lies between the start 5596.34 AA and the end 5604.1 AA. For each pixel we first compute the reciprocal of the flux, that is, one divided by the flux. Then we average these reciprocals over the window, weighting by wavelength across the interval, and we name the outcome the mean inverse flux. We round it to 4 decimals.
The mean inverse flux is 0.0727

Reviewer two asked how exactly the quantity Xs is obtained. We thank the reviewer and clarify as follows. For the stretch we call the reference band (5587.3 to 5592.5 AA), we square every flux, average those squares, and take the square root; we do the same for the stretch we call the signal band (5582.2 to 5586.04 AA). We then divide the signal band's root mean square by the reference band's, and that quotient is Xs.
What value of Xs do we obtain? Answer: 1.03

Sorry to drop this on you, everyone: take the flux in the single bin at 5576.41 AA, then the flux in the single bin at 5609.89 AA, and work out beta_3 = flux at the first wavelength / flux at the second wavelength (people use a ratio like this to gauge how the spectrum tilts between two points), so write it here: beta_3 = 0.95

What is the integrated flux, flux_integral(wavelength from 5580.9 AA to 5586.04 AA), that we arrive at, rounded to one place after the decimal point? 74.8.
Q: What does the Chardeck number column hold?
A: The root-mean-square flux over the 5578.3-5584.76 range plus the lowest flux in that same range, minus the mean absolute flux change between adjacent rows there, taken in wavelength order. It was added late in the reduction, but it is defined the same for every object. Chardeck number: 26.0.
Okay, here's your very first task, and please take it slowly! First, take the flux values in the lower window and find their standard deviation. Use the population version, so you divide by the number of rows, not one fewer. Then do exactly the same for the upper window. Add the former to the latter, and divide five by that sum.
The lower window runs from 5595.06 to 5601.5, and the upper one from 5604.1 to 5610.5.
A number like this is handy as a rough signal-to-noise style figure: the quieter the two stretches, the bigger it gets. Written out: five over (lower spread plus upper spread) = 1.8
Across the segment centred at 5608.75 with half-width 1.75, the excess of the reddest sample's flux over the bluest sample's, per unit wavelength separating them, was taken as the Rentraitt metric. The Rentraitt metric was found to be 1.4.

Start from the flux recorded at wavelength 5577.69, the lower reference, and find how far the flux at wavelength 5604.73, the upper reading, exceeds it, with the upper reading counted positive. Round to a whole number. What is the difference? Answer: 0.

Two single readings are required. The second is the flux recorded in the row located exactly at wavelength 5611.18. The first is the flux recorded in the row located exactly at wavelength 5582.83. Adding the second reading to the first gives 30.1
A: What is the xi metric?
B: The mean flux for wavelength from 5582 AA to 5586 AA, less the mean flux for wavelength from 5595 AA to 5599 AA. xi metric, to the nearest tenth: 0.7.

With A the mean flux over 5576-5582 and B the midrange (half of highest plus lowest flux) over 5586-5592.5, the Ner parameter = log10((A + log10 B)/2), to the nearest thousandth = 0.882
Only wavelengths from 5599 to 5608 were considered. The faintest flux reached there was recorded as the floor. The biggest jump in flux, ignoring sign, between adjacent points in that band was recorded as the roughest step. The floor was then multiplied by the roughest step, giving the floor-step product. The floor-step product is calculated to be 43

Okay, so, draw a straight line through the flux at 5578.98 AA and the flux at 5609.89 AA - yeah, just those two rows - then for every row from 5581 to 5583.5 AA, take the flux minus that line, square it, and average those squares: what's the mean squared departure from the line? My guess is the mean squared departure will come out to 1.0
